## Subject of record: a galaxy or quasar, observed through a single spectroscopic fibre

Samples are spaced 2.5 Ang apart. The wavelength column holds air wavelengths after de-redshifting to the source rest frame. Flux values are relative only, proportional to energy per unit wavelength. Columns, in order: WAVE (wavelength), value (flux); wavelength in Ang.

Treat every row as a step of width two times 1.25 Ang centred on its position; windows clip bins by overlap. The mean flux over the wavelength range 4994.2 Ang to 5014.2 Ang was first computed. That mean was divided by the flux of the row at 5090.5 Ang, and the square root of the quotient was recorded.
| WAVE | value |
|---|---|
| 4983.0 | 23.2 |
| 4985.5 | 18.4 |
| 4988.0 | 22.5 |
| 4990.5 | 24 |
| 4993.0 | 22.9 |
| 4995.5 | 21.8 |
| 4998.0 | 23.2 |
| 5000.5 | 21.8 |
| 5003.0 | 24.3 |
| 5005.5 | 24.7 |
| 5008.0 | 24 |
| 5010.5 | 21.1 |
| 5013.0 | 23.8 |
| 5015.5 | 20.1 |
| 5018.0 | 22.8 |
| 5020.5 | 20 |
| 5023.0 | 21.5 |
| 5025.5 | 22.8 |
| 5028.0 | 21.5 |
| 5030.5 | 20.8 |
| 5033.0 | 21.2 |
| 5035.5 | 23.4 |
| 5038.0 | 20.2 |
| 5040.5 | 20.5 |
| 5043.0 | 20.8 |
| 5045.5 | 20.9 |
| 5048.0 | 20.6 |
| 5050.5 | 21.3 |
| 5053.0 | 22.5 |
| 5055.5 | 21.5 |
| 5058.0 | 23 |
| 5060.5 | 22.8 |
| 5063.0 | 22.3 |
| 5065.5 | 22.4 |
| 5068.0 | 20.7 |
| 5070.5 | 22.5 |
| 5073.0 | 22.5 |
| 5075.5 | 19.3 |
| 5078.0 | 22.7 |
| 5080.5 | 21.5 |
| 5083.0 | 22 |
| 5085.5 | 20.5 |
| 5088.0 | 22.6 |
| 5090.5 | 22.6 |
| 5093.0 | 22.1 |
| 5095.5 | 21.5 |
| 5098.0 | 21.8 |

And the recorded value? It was 1.01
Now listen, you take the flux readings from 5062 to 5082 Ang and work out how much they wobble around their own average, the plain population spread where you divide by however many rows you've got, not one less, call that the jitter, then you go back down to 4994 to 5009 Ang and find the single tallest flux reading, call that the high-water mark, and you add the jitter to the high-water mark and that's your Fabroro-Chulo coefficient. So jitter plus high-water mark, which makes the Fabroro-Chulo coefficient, 25.8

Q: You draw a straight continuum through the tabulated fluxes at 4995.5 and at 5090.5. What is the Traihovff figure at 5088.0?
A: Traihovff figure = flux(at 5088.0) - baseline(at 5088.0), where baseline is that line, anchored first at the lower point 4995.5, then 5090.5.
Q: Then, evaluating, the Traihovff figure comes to 0.0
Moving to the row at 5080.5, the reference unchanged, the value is -1.0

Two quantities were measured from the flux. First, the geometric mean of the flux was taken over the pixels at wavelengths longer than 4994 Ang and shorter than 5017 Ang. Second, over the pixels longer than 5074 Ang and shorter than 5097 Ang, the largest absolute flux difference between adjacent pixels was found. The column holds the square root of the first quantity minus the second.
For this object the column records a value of 1.36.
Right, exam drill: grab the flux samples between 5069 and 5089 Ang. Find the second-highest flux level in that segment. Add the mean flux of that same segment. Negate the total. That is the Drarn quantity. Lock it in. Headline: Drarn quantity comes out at -44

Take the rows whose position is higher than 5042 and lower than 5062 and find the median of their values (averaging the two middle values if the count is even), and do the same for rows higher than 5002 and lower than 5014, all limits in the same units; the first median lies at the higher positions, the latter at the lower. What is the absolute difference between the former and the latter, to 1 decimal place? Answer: 2.6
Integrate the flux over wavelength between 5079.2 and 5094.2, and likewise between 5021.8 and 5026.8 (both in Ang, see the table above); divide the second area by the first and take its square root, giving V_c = 0.58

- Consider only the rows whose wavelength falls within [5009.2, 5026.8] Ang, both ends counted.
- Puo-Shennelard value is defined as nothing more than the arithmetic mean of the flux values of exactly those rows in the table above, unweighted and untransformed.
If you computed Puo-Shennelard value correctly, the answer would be 21.7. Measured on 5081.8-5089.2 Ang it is 21.7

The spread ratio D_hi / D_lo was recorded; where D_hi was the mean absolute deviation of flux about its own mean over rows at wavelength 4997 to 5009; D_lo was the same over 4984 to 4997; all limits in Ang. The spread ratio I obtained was 0.60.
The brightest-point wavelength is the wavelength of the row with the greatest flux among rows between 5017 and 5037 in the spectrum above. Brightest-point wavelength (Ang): 5035.5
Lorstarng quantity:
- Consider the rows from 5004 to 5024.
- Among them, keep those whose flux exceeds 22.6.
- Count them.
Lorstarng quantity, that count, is 4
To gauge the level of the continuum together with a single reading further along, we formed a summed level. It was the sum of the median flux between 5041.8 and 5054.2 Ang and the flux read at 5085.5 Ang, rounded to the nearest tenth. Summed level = 41.4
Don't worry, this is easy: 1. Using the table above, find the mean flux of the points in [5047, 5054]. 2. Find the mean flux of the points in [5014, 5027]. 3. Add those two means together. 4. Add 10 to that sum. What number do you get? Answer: 52.9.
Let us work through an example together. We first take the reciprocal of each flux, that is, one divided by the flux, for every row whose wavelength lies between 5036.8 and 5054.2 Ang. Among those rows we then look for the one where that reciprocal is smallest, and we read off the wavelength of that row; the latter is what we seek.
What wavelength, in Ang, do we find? 5053.0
